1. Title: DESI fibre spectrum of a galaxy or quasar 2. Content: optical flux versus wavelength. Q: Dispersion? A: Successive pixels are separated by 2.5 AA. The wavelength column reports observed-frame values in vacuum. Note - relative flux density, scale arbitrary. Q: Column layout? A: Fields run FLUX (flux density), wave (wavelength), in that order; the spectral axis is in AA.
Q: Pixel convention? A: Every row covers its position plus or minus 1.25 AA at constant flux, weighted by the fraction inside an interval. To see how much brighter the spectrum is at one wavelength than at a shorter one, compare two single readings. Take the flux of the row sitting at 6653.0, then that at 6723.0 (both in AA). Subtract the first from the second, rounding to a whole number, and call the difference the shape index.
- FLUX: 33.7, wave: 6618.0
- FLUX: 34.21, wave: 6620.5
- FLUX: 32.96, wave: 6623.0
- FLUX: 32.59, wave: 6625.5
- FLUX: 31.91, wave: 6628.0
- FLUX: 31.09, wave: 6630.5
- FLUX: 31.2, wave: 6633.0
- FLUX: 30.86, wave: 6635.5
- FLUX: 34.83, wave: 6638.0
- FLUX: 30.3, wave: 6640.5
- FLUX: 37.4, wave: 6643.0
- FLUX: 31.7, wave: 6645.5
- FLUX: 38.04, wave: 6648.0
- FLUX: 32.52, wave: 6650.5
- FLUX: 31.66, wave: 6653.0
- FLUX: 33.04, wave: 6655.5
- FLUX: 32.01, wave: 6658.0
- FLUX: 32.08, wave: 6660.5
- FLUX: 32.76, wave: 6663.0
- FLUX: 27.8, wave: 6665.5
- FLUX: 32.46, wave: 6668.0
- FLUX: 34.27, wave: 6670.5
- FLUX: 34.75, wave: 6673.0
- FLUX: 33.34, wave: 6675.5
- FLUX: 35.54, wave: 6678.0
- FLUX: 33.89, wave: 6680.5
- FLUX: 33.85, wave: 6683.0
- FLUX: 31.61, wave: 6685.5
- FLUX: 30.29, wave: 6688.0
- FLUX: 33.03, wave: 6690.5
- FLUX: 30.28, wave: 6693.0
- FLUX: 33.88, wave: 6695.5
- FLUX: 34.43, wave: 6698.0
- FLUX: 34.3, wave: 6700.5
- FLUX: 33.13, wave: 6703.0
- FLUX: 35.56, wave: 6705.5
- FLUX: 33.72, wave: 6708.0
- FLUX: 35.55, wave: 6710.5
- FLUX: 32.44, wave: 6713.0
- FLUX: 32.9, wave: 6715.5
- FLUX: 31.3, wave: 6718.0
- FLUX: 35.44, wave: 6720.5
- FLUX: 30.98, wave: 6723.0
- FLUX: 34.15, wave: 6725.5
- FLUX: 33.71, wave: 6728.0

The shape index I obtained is -1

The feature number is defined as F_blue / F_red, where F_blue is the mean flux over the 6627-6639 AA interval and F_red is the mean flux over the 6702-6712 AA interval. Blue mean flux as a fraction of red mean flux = 0.93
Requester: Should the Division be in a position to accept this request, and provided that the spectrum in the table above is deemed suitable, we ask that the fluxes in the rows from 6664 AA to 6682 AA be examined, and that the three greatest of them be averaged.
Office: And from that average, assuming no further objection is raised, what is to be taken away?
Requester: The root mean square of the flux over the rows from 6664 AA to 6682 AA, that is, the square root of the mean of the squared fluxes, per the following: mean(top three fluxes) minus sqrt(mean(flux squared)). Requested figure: 1.6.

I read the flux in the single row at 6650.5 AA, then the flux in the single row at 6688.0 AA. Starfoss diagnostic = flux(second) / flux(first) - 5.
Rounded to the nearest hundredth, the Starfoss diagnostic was -4.07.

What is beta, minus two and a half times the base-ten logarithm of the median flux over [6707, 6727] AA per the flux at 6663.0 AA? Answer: -0.02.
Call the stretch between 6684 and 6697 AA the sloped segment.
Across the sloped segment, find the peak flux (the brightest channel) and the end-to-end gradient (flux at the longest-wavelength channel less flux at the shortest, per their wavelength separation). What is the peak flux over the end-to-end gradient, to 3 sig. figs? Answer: 149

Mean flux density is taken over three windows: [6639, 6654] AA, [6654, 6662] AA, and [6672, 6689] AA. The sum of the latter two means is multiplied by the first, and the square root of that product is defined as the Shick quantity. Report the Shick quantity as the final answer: 47.0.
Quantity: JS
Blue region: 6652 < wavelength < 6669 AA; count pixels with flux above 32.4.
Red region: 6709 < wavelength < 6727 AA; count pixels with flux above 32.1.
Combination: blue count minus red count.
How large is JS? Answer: -2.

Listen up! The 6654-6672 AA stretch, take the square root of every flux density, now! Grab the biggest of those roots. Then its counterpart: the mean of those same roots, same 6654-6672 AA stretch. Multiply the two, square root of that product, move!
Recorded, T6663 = 5.76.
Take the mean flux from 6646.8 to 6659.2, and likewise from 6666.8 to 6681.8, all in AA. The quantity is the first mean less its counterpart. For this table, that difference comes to -0.6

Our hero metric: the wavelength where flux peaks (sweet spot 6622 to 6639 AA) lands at 6638.0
